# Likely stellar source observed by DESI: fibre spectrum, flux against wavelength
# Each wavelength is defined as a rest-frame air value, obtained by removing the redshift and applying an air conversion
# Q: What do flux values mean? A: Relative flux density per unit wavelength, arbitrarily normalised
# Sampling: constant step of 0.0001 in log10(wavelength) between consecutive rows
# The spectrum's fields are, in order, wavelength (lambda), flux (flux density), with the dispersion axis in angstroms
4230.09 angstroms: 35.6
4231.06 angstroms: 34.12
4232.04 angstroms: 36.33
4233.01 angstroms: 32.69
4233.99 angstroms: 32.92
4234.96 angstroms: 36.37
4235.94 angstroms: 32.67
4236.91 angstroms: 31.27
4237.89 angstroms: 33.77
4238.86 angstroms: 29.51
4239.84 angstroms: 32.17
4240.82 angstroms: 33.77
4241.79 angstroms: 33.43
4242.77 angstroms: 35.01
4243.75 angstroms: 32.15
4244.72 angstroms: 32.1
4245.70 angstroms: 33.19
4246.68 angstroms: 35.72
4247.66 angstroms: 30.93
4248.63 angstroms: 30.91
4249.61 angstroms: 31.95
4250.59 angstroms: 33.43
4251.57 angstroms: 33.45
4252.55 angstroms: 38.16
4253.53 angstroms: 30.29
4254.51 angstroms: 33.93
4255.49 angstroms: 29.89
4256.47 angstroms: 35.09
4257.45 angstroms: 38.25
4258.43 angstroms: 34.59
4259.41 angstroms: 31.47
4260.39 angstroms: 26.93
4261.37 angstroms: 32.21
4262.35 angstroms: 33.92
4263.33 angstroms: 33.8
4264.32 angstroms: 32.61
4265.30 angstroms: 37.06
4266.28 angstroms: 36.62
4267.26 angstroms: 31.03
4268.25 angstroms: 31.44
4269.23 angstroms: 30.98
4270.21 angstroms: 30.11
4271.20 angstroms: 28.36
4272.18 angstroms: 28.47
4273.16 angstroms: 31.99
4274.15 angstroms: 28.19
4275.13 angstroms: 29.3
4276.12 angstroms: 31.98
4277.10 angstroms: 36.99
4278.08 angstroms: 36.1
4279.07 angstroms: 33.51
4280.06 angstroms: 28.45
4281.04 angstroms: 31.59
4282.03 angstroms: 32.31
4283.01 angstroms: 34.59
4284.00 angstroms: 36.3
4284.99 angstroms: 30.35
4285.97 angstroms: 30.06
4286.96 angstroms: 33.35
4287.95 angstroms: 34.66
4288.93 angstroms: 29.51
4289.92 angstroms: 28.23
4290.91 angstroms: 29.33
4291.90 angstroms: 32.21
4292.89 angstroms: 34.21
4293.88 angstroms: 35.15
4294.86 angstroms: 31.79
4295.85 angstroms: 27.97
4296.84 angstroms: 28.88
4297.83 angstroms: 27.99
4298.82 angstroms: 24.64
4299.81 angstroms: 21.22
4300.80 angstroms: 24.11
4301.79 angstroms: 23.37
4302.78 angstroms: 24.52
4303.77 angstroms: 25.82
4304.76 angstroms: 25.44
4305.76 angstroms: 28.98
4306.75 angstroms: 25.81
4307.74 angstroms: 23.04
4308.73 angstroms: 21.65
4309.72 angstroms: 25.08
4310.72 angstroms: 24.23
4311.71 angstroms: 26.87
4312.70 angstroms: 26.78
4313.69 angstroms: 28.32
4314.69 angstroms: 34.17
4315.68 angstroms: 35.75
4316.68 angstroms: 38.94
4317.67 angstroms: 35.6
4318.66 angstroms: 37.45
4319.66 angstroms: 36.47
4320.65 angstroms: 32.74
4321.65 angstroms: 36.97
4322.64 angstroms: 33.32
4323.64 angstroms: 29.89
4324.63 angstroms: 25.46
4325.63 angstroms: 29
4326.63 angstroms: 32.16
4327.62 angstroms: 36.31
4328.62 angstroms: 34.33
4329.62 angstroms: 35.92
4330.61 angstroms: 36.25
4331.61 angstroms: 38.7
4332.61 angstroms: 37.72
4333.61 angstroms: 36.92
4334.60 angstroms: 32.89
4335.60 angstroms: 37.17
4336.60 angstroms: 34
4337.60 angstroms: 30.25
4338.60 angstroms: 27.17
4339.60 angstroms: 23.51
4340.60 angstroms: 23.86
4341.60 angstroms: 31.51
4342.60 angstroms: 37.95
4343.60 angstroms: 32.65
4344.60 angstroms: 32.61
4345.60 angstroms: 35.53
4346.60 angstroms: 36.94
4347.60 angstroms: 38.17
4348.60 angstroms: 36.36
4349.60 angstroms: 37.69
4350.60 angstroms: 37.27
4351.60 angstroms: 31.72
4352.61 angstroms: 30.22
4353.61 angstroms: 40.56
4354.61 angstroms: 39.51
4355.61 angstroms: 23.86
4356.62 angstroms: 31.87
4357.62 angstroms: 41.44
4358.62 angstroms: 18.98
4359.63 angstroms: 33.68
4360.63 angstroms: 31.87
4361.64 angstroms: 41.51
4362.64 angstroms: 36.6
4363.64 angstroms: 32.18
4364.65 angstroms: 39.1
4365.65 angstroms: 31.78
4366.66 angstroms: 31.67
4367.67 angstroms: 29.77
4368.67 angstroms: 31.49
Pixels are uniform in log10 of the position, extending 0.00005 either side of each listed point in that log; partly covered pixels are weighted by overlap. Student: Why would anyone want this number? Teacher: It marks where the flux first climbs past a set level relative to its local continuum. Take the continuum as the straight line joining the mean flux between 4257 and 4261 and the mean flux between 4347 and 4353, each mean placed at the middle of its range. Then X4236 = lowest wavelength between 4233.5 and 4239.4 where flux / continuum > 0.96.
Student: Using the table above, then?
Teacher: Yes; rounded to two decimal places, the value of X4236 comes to 4233.99 angstroms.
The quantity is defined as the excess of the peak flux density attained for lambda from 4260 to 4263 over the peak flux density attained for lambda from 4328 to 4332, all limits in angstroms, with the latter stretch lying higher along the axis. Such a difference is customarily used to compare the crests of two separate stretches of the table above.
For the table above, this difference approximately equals -5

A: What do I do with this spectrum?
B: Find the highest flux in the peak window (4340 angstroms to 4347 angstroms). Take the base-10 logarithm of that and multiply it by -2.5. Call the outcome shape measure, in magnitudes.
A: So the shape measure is -3.95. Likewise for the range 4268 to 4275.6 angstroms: -3.76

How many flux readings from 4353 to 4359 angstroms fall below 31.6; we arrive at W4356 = 2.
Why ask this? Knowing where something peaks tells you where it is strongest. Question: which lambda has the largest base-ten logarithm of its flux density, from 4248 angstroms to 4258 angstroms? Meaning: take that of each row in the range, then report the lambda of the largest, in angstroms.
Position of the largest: 4257.45 angstroms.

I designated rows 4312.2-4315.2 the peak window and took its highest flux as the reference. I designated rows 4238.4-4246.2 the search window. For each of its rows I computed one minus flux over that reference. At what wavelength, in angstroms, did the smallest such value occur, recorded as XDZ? 4242.77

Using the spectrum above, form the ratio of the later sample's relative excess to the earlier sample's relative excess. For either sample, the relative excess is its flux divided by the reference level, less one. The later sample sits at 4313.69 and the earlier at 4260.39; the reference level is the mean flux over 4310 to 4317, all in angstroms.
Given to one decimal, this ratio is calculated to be 0.6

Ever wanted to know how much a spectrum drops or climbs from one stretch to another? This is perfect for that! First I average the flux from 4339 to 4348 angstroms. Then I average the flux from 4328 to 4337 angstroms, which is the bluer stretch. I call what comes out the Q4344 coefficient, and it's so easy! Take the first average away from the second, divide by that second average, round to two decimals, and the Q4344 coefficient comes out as 0.10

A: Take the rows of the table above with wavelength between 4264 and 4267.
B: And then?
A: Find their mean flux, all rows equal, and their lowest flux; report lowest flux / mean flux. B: 0.92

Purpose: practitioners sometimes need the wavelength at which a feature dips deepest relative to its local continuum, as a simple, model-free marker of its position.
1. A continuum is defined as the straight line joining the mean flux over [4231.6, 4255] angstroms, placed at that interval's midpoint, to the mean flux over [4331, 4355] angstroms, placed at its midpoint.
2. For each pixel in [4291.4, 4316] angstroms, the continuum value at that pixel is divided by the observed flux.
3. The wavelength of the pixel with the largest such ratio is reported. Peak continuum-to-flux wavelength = 4299.81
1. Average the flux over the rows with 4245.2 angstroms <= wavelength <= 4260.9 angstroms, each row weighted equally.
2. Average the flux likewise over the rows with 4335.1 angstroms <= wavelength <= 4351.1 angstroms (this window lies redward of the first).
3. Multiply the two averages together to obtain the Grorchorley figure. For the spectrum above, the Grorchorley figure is 1099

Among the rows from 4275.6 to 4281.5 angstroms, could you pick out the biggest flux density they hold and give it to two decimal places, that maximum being 36.99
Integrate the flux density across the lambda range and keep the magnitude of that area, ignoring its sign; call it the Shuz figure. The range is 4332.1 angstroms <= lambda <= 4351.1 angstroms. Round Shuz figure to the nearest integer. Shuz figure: 640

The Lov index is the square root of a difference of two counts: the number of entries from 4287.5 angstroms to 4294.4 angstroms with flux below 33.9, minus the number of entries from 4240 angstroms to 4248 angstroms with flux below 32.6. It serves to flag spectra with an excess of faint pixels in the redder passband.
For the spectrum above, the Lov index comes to 1.0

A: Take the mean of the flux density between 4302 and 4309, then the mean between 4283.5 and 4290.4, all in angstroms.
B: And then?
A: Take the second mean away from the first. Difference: -6.7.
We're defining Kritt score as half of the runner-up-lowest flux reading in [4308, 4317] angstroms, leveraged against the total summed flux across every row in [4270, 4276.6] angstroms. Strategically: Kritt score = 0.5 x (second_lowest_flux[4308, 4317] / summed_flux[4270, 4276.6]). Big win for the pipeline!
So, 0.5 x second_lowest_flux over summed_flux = 0.058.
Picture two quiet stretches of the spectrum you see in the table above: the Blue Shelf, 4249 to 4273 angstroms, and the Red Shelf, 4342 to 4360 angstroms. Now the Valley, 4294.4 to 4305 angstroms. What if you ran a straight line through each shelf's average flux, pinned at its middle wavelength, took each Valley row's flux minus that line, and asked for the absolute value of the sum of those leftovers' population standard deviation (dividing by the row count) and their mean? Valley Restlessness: 4.5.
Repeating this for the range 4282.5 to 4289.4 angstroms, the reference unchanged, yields 2.1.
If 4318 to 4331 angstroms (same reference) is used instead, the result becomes 3.3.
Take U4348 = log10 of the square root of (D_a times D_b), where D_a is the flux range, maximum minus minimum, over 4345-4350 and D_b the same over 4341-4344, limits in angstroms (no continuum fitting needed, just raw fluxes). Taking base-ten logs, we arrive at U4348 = 0.62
